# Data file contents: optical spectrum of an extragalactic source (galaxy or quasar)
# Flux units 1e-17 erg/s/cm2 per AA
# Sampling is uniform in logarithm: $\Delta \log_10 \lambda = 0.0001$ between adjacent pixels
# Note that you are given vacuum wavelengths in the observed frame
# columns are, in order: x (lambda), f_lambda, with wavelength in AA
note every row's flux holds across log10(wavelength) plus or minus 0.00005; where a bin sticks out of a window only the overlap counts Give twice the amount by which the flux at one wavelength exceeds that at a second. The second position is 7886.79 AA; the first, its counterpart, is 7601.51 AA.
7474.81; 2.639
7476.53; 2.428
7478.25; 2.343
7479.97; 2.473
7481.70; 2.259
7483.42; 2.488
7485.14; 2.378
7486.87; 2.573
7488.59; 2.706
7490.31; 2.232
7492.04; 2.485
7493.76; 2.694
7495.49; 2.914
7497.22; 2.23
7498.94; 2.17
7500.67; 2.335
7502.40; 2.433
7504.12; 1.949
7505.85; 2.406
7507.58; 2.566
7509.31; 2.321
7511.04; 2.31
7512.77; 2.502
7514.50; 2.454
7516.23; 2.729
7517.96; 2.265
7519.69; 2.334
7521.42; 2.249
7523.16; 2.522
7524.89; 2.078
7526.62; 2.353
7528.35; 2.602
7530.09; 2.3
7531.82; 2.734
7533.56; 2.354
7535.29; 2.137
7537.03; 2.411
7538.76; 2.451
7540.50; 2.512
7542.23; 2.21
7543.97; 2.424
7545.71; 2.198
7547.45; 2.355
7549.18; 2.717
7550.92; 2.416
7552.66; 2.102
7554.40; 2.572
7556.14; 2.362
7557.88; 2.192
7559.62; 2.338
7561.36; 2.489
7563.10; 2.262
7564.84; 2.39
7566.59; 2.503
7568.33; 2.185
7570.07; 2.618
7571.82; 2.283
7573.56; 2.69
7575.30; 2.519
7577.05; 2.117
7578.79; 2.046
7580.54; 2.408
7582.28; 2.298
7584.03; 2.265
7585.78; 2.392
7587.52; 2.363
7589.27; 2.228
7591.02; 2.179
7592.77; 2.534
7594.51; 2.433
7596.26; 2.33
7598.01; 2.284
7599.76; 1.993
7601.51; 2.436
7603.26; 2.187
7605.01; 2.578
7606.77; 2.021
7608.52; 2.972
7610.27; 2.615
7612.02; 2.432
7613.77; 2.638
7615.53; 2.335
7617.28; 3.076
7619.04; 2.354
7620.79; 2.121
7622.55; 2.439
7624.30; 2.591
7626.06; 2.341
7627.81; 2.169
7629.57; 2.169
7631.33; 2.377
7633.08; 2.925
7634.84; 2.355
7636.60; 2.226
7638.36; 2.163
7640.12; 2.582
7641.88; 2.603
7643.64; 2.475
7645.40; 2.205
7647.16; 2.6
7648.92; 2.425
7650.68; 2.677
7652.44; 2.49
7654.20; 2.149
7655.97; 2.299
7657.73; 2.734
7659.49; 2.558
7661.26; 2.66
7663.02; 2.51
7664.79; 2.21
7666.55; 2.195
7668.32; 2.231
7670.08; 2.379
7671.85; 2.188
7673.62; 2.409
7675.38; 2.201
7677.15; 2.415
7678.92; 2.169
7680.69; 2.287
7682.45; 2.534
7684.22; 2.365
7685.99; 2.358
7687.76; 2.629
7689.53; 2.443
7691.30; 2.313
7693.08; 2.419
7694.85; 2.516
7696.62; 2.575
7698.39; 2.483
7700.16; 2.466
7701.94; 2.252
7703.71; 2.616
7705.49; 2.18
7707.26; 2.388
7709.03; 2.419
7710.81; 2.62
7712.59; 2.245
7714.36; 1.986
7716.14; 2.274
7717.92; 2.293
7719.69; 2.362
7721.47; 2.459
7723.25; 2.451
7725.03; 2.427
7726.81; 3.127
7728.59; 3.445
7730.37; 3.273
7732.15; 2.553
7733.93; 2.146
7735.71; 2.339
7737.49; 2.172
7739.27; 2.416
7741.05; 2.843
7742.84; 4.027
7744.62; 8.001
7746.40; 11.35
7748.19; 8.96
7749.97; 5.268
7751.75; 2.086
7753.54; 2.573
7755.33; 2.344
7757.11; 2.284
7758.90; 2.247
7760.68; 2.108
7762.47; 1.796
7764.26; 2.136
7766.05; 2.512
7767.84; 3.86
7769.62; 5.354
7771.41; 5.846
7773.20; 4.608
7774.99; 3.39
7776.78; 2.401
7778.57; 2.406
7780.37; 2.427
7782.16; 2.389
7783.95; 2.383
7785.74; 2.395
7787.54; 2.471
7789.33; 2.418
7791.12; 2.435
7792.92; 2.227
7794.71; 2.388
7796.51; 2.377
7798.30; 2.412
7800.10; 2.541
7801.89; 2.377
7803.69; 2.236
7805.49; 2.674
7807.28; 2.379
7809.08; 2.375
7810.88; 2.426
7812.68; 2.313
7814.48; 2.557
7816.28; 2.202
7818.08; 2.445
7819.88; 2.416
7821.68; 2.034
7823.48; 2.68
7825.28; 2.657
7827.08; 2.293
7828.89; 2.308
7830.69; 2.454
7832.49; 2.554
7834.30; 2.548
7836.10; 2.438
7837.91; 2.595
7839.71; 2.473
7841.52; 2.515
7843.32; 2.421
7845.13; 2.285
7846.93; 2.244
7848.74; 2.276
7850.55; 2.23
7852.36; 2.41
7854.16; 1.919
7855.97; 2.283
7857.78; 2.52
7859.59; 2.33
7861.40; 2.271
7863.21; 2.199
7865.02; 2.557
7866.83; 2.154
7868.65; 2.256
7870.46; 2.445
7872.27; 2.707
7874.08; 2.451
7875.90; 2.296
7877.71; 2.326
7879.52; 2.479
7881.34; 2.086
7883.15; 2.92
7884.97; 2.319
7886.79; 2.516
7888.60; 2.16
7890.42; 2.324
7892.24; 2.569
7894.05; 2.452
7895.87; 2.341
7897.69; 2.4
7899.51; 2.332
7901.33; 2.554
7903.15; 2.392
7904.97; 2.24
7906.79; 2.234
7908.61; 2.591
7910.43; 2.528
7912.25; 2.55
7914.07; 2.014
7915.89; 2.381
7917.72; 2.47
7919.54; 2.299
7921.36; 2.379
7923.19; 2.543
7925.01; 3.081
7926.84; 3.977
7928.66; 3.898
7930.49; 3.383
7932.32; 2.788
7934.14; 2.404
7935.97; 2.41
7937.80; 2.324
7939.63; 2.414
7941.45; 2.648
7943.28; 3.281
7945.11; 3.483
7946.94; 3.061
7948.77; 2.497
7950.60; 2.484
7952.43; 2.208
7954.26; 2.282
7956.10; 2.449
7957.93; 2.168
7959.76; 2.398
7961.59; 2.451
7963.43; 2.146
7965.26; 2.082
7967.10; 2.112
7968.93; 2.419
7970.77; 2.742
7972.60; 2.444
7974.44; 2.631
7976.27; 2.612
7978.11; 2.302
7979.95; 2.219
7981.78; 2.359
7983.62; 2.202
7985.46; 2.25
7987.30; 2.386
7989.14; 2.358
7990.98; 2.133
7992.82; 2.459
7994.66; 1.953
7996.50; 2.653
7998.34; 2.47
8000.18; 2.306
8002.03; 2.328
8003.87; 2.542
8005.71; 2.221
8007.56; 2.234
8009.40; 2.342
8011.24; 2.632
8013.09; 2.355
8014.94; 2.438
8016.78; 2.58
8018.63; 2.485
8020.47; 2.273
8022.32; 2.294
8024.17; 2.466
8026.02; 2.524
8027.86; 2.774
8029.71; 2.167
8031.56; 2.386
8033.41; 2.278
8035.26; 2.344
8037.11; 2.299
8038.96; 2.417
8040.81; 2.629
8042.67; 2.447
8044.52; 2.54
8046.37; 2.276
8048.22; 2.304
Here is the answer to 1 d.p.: -0.2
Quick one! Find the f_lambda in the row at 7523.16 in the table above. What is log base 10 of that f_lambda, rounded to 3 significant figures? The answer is 0.402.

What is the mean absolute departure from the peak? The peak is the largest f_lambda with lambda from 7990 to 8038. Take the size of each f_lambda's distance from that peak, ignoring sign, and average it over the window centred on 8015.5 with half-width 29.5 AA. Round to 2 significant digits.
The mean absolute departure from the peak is 0.38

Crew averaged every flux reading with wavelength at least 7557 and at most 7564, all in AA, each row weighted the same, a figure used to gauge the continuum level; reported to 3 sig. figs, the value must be 2.32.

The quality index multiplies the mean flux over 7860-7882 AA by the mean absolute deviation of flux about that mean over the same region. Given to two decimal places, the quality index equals 0.34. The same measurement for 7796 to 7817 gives 0.23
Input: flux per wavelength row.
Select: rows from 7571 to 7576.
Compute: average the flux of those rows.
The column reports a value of 2.50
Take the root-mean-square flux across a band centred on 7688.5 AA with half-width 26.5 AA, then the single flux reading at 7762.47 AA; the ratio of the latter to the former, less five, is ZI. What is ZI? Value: -4.2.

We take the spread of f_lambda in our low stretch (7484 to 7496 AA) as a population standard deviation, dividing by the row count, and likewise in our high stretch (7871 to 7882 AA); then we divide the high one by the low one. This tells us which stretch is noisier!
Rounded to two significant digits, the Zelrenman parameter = 0.90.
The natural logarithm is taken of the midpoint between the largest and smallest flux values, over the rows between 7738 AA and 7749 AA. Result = 1.93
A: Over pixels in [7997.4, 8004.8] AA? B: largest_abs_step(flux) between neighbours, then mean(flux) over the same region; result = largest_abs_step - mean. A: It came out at -2.20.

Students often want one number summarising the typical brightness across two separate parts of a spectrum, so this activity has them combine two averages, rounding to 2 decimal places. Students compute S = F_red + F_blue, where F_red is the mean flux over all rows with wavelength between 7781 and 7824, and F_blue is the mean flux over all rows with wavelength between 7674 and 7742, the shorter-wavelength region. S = 4.86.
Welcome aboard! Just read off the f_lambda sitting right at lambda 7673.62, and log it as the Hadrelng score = 2.409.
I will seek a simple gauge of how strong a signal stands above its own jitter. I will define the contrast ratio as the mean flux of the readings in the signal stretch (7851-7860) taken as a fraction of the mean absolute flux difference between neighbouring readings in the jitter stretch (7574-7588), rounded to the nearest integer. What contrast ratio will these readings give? 14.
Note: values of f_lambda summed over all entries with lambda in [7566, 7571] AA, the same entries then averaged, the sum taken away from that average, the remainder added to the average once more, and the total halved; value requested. -1.22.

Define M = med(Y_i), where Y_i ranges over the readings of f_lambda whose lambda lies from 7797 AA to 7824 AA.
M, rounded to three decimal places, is 2.412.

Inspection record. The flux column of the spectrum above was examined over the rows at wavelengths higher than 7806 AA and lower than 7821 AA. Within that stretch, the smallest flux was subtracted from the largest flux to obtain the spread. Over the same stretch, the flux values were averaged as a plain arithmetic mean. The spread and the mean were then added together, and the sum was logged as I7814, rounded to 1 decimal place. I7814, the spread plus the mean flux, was 2.7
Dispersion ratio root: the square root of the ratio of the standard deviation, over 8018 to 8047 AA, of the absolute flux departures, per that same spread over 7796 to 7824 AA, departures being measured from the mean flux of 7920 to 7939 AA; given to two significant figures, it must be 0.97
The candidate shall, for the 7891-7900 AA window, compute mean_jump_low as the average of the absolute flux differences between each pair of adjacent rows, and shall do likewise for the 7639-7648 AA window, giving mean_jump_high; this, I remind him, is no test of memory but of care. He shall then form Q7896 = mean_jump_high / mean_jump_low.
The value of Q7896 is 2.3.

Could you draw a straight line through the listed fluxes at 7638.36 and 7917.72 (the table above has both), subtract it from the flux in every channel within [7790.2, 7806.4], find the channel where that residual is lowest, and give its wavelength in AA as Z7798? 7803.69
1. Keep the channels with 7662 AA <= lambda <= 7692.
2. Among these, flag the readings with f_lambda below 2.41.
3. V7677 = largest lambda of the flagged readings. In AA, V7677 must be 7691.30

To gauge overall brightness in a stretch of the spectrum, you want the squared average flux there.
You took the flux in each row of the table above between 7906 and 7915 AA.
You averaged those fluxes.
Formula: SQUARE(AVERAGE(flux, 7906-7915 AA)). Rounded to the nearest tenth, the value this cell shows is 5.7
